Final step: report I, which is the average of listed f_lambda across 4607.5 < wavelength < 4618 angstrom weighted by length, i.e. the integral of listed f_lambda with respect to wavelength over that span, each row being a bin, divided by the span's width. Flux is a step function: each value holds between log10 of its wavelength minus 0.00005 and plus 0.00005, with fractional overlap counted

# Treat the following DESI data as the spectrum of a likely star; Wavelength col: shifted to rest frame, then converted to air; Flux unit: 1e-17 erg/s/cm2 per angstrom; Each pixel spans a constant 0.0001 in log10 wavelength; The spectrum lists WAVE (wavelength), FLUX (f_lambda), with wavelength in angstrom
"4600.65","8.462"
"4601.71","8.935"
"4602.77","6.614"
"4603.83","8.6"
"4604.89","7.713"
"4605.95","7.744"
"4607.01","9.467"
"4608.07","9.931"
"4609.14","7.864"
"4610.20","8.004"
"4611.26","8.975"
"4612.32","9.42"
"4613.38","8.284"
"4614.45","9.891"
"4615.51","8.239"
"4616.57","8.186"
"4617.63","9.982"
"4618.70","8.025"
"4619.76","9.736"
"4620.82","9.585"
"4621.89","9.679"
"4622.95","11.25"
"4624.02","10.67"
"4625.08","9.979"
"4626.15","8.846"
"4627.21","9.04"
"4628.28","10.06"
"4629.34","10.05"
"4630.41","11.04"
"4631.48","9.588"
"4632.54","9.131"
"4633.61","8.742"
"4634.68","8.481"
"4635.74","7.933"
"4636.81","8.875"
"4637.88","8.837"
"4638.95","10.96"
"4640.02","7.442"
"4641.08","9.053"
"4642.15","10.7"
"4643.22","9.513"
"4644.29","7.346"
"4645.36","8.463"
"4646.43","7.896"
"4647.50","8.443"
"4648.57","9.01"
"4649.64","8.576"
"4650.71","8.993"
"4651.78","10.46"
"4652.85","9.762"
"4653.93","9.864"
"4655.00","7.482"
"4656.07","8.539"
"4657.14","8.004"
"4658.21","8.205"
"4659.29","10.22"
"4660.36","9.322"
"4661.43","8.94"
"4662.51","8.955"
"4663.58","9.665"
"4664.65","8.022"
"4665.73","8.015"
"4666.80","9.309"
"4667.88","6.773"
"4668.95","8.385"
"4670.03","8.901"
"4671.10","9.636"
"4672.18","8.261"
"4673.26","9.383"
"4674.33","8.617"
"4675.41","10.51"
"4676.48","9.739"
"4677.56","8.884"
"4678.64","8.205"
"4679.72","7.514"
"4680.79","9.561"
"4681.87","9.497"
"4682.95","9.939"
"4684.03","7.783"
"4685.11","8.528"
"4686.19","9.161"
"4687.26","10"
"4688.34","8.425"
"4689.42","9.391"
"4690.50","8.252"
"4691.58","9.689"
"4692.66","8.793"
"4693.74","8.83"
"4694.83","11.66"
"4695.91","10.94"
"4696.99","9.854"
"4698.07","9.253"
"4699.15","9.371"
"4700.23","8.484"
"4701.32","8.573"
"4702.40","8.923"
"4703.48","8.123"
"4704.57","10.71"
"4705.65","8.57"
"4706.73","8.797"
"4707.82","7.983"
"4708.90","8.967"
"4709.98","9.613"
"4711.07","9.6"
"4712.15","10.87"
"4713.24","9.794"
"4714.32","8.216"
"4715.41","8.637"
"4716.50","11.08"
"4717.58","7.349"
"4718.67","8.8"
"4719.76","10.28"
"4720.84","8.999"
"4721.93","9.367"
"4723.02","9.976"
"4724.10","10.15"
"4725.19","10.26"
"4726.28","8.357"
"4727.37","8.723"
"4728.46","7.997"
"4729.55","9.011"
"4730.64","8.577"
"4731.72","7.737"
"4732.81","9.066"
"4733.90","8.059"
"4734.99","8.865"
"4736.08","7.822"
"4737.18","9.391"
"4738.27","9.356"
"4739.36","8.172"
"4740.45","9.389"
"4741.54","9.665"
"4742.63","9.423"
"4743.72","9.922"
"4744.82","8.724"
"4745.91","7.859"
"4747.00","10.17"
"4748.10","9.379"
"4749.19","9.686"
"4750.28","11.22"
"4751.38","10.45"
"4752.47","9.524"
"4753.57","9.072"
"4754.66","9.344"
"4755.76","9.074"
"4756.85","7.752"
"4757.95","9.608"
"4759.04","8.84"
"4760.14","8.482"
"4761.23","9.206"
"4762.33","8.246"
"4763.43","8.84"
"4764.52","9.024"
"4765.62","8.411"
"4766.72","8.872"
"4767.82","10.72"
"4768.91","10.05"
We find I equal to 8.86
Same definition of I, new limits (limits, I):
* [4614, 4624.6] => 9.53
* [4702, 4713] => 9.24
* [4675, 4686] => 9.00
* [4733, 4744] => 8.99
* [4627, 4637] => 9.32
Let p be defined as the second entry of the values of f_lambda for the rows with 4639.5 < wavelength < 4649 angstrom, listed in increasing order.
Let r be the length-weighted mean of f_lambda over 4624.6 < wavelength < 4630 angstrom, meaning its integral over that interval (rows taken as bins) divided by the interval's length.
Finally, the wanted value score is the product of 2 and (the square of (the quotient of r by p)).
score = 3.3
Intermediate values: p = 7.442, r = 9.6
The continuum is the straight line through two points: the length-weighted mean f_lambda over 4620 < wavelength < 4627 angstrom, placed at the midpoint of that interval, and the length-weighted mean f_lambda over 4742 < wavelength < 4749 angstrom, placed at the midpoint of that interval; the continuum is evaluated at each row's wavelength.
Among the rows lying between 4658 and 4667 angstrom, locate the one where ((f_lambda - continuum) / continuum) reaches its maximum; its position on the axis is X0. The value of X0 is 4659.29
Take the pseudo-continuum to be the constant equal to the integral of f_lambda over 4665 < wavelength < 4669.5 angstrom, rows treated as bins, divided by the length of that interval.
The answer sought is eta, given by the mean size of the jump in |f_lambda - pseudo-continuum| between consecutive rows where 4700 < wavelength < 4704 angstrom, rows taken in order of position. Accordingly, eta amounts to 0.41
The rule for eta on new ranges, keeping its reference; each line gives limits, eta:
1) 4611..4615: 1.06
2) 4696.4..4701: 0.54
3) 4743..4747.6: 1.13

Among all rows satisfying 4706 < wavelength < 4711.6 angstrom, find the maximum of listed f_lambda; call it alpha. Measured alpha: 9.613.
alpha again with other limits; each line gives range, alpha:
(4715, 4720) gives 11.08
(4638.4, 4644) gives 10.96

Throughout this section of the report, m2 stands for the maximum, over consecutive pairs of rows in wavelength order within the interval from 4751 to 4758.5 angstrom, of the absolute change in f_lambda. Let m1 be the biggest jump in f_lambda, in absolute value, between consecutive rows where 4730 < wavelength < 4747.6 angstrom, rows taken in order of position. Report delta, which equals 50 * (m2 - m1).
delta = -23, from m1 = 2.31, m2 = 1.9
